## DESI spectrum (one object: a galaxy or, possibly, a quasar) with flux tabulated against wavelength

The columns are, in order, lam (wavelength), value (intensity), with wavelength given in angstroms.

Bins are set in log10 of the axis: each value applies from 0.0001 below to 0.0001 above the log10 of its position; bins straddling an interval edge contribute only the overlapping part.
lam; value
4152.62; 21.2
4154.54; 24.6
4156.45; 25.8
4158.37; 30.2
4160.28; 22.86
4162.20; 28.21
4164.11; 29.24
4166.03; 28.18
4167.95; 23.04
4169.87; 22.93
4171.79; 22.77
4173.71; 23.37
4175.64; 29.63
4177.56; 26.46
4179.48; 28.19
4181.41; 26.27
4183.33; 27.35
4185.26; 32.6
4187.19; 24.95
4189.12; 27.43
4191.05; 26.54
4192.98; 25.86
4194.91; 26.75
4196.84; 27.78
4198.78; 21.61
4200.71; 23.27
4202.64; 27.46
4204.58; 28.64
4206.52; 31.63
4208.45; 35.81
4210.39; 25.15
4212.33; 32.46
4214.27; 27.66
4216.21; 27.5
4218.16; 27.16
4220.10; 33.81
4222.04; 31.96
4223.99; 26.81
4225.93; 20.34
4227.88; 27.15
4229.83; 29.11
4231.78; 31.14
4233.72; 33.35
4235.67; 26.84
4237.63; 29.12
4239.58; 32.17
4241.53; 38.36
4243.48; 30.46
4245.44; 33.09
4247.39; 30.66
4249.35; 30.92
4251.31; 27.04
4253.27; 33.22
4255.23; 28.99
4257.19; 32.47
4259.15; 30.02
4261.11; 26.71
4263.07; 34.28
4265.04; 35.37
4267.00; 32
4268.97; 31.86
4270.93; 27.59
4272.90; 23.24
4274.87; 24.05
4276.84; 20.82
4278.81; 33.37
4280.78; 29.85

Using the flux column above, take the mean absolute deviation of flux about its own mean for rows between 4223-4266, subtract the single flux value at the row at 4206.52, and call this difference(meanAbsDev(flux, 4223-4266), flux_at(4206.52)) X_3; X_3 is -28.8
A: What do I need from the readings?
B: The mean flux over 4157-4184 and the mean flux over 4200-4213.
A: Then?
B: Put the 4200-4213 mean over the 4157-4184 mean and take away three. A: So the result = -1.89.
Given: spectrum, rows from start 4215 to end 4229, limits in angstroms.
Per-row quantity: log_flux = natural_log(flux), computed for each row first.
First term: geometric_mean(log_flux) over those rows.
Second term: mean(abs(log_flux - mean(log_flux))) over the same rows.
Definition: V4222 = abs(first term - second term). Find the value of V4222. 3.21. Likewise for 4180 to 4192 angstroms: 3.25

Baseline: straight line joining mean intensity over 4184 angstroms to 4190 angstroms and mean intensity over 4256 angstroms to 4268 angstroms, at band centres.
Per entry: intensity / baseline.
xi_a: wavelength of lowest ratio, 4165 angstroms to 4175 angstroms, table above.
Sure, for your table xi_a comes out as 4171.79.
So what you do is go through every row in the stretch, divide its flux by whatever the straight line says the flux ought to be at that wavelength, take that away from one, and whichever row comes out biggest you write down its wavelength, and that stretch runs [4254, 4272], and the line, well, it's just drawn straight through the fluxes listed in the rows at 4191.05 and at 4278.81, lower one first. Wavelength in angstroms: 4261.11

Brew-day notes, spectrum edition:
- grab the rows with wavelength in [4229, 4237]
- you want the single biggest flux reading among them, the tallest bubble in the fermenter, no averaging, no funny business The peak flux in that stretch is 33.35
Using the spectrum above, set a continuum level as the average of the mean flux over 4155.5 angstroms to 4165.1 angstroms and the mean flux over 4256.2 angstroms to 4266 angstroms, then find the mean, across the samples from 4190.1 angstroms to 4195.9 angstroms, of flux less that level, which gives -3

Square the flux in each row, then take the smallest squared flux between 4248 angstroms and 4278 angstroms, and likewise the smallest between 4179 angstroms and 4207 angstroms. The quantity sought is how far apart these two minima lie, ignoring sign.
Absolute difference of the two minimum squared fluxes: 34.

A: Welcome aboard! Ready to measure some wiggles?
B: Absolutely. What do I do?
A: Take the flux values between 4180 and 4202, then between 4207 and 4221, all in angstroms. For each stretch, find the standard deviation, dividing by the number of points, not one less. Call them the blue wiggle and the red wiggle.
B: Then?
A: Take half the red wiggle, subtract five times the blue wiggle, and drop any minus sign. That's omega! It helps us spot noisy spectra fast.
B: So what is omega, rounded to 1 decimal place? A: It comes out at 11.4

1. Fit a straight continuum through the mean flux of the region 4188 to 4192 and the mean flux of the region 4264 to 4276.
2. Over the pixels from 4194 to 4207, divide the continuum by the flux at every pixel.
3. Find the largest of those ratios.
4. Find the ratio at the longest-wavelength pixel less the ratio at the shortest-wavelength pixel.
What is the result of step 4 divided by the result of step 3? -0.12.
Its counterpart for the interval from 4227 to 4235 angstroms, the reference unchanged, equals -0.18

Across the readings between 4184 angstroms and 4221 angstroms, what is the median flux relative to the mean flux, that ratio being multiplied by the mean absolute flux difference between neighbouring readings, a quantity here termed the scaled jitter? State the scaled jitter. 3.5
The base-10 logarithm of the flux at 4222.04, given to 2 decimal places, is 1.50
